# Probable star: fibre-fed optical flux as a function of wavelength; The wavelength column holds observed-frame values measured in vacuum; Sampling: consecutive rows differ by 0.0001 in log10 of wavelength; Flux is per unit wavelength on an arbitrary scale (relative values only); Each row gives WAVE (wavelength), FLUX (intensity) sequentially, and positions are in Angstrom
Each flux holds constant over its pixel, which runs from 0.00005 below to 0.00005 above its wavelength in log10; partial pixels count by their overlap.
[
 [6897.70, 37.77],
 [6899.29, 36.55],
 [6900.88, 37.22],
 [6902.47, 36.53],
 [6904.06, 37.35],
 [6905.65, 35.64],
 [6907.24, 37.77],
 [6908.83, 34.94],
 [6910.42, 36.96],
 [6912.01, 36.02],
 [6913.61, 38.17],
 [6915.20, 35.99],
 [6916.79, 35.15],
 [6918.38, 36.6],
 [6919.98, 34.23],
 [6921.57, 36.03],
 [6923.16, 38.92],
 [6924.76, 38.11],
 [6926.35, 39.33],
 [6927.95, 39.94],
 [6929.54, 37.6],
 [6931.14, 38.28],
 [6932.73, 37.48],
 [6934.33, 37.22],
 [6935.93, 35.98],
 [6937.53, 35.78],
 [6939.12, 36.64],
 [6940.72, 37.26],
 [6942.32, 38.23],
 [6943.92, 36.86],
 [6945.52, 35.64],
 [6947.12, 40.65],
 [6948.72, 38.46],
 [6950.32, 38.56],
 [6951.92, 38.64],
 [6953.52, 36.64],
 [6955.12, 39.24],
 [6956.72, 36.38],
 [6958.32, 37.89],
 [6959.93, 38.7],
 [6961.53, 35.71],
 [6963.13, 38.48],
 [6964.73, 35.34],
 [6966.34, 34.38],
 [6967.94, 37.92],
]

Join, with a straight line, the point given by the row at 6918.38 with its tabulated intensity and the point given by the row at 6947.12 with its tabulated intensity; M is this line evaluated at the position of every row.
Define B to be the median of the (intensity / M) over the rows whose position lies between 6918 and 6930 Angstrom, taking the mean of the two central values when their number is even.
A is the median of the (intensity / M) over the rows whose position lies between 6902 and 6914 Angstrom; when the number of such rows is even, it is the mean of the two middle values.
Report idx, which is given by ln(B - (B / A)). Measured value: -3.0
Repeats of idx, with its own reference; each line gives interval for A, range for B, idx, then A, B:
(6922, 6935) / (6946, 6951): -5.1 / 1.01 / 0.94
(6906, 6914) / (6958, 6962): -3.3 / 1.04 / 0.90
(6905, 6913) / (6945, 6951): -3.8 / 1.02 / 0.94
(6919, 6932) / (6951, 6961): -5.1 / 1.01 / 0.90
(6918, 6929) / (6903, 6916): -4.1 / 1.02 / 1.03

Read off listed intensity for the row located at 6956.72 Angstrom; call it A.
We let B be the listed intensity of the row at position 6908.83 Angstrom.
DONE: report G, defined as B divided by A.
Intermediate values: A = 36.38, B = 34.94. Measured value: 0.96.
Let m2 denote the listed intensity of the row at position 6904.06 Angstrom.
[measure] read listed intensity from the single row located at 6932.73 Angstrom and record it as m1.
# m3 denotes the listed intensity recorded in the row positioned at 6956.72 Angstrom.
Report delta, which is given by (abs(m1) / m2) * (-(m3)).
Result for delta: -36.5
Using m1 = 37.48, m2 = 37.35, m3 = 36.38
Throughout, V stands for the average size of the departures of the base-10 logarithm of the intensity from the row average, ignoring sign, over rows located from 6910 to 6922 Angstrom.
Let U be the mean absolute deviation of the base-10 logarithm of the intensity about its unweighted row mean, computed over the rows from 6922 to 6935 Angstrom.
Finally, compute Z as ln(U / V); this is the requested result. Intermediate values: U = 0.009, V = 0.0099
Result -0.12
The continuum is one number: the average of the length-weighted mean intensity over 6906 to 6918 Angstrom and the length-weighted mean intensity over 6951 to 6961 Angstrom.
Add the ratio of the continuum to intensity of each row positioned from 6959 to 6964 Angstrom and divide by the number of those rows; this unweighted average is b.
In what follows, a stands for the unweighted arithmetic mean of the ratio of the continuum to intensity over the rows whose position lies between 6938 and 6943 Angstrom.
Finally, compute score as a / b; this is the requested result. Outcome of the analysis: 1.01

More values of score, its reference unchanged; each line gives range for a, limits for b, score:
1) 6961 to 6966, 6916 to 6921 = 0.97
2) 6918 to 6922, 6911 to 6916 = 1.03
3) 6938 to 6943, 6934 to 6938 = 0.97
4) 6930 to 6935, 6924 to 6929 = 1.04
